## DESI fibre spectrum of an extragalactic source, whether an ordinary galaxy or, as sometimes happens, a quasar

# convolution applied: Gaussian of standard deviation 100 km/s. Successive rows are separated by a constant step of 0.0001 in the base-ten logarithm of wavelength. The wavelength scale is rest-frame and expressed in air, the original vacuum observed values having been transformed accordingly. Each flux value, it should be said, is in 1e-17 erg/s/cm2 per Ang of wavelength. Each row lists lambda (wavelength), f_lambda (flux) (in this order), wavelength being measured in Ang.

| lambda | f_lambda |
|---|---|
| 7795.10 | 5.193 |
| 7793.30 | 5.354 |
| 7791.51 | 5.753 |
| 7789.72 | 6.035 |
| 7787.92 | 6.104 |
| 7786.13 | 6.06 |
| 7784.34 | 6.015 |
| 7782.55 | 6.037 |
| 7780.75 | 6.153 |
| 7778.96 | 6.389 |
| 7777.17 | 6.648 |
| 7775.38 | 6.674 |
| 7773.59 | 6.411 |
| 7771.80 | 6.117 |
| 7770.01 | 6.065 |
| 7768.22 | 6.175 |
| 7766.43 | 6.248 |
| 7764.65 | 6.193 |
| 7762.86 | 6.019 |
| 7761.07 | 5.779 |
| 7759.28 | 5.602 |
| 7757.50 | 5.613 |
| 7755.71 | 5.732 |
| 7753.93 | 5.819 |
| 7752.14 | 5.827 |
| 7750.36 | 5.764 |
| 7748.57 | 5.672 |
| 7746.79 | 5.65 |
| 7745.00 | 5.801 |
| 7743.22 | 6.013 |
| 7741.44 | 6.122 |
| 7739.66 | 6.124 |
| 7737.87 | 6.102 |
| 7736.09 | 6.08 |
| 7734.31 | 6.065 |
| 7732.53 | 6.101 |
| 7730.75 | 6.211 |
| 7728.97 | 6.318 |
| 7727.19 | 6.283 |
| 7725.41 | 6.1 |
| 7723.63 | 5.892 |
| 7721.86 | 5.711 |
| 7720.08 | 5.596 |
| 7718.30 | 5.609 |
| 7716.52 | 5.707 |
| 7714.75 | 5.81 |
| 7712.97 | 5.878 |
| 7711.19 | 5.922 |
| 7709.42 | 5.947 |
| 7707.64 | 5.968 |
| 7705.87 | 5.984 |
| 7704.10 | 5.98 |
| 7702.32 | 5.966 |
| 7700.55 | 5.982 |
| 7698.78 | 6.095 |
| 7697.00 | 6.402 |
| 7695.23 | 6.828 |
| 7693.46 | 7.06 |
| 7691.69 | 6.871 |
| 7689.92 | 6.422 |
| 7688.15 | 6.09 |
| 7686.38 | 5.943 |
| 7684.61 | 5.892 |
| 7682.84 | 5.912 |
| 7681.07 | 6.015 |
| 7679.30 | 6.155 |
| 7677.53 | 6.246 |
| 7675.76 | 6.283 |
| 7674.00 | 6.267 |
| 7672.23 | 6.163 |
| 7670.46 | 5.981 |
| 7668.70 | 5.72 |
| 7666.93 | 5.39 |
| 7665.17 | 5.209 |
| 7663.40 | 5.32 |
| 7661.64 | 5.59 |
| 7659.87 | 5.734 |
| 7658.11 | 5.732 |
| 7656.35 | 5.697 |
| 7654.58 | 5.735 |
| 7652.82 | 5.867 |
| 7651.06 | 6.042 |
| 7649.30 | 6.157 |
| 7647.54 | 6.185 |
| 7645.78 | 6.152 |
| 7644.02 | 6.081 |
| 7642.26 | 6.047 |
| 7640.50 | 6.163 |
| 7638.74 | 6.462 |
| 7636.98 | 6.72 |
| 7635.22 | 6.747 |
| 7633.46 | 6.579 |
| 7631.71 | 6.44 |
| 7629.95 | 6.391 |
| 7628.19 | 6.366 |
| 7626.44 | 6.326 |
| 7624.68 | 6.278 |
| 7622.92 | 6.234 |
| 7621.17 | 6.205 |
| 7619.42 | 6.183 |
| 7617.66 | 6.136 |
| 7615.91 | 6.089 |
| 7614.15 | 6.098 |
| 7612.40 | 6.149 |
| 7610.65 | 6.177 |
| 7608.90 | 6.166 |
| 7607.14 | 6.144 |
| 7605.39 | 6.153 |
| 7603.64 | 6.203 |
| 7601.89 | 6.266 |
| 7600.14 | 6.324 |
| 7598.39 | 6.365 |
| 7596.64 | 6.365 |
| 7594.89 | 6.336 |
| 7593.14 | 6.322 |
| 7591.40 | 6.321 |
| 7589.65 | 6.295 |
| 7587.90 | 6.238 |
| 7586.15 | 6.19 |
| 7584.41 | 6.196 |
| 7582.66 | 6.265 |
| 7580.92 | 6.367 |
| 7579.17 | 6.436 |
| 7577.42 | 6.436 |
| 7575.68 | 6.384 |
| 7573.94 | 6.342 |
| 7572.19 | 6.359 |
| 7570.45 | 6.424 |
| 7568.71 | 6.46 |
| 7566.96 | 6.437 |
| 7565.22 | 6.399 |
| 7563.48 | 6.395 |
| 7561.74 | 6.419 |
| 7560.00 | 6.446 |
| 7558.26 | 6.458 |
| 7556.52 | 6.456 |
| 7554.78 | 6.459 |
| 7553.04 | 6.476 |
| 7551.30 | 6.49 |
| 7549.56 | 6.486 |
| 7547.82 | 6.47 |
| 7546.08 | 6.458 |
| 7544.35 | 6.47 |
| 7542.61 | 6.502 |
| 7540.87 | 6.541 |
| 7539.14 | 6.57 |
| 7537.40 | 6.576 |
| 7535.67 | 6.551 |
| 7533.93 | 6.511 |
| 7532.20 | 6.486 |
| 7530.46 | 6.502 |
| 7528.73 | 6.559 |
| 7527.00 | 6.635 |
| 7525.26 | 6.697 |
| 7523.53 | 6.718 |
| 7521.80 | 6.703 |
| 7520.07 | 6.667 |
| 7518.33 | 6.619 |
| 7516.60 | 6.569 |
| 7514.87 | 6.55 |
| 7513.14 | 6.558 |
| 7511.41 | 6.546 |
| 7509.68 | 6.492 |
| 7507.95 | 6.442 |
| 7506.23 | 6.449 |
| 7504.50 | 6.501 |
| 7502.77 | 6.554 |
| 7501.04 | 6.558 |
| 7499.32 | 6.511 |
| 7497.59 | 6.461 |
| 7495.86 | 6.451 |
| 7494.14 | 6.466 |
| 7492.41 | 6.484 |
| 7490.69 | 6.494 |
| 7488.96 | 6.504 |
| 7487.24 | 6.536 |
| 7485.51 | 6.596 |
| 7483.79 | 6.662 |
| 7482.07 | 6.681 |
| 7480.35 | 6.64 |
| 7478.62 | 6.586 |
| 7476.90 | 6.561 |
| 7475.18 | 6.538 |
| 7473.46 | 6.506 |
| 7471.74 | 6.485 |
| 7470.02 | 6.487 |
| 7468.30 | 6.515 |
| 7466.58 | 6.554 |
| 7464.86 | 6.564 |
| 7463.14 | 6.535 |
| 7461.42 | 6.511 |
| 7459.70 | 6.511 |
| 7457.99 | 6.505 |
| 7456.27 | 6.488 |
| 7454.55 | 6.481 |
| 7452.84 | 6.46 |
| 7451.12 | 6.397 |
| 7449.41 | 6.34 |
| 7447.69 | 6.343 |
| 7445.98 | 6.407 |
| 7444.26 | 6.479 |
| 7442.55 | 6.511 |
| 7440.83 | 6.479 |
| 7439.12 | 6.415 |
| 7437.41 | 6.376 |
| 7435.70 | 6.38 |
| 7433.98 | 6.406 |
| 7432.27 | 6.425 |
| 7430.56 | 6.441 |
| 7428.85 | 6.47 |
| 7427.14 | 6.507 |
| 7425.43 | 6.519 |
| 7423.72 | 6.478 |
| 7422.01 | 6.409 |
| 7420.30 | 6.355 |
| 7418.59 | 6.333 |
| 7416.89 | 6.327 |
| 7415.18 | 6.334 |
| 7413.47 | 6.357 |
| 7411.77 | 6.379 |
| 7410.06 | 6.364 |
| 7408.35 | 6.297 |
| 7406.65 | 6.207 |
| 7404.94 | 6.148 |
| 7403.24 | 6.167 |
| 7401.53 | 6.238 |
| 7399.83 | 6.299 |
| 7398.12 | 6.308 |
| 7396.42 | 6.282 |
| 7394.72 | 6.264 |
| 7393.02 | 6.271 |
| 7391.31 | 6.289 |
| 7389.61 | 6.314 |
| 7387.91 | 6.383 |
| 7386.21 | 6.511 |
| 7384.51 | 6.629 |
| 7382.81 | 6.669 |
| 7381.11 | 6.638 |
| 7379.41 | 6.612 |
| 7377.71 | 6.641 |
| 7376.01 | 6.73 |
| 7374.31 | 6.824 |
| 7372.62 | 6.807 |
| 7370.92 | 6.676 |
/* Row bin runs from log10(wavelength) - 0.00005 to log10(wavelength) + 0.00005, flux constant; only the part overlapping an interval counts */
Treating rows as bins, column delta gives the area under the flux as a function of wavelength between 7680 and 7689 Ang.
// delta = 54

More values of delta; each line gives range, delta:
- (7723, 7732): 55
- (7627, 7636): 58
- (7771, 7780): 58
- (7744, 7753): 52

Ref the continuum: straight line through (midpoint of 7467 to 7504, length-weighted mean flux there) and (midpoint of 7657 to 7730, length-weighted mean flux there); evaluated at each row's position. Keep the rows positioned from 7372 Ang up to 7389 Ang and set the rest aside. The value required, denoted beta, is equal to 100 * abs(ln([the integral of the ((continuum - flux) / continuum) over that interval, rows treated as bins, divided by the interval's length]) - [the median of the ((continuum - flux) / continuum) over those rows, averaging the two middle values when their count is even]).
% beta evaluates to 371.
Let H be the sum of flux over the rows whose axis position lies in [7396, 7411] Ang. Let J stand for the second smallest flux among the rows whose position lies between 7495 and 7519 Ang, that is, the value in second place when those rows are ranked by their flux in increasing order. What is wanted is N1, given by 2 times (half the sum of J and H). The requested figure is 63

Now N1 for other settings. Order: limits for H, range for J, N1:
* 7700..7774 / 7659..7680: 255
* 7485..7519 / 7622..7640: 137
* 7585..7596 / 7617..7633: 44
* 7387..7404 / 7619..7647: 69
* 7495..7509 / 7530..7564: 58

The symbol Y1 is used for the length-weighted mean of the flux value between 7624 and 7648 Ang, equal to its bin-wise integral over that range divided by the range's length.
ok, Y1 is 6.36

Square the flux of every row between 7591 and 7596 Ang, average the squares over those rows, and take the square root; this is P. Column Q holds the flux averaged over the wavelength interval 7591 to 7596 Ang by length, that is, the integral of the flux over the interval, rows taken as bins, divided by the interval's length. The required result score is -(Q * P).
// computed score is -40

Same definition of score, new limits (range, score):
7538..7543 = -43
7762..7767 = -38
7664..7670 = -30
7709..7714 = -35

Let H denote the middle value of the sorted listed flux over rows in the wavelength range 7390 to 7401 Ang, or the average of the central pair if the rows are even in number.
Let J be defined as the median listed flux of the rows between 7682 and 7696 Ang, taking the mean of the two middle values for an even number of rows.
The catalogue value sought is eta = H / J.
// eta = 1.00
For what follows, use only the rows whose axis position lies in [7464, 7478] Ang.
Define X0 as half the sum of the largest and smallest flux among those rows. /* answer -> 6.52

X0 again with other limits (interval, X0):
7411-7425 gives 6.40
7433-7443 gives 6.44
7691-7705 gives 6.51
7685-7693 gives 6.41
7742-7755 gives 5.83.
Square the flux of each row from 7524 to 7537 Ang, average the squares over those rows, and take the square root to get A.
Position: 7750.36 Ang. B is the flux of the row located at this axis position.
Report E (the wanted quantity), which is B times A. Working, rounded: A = 6.56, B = 5.764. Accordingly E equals 37.8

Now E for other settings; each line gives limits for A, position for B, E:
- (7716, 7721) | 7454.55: 36.5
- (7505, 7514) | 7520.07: 43.3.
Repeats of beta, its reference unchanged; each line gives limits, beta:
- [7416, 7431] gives 324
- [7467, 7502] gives 774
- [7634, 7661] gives 593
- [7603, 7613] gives 473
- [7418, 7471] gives 360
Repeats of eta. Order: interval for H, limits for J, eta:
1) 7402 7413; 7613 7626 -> 1.01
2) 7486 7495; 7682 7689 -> 1.10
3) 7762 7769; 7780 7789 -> 1.02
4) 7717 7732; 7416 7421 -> 0.95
